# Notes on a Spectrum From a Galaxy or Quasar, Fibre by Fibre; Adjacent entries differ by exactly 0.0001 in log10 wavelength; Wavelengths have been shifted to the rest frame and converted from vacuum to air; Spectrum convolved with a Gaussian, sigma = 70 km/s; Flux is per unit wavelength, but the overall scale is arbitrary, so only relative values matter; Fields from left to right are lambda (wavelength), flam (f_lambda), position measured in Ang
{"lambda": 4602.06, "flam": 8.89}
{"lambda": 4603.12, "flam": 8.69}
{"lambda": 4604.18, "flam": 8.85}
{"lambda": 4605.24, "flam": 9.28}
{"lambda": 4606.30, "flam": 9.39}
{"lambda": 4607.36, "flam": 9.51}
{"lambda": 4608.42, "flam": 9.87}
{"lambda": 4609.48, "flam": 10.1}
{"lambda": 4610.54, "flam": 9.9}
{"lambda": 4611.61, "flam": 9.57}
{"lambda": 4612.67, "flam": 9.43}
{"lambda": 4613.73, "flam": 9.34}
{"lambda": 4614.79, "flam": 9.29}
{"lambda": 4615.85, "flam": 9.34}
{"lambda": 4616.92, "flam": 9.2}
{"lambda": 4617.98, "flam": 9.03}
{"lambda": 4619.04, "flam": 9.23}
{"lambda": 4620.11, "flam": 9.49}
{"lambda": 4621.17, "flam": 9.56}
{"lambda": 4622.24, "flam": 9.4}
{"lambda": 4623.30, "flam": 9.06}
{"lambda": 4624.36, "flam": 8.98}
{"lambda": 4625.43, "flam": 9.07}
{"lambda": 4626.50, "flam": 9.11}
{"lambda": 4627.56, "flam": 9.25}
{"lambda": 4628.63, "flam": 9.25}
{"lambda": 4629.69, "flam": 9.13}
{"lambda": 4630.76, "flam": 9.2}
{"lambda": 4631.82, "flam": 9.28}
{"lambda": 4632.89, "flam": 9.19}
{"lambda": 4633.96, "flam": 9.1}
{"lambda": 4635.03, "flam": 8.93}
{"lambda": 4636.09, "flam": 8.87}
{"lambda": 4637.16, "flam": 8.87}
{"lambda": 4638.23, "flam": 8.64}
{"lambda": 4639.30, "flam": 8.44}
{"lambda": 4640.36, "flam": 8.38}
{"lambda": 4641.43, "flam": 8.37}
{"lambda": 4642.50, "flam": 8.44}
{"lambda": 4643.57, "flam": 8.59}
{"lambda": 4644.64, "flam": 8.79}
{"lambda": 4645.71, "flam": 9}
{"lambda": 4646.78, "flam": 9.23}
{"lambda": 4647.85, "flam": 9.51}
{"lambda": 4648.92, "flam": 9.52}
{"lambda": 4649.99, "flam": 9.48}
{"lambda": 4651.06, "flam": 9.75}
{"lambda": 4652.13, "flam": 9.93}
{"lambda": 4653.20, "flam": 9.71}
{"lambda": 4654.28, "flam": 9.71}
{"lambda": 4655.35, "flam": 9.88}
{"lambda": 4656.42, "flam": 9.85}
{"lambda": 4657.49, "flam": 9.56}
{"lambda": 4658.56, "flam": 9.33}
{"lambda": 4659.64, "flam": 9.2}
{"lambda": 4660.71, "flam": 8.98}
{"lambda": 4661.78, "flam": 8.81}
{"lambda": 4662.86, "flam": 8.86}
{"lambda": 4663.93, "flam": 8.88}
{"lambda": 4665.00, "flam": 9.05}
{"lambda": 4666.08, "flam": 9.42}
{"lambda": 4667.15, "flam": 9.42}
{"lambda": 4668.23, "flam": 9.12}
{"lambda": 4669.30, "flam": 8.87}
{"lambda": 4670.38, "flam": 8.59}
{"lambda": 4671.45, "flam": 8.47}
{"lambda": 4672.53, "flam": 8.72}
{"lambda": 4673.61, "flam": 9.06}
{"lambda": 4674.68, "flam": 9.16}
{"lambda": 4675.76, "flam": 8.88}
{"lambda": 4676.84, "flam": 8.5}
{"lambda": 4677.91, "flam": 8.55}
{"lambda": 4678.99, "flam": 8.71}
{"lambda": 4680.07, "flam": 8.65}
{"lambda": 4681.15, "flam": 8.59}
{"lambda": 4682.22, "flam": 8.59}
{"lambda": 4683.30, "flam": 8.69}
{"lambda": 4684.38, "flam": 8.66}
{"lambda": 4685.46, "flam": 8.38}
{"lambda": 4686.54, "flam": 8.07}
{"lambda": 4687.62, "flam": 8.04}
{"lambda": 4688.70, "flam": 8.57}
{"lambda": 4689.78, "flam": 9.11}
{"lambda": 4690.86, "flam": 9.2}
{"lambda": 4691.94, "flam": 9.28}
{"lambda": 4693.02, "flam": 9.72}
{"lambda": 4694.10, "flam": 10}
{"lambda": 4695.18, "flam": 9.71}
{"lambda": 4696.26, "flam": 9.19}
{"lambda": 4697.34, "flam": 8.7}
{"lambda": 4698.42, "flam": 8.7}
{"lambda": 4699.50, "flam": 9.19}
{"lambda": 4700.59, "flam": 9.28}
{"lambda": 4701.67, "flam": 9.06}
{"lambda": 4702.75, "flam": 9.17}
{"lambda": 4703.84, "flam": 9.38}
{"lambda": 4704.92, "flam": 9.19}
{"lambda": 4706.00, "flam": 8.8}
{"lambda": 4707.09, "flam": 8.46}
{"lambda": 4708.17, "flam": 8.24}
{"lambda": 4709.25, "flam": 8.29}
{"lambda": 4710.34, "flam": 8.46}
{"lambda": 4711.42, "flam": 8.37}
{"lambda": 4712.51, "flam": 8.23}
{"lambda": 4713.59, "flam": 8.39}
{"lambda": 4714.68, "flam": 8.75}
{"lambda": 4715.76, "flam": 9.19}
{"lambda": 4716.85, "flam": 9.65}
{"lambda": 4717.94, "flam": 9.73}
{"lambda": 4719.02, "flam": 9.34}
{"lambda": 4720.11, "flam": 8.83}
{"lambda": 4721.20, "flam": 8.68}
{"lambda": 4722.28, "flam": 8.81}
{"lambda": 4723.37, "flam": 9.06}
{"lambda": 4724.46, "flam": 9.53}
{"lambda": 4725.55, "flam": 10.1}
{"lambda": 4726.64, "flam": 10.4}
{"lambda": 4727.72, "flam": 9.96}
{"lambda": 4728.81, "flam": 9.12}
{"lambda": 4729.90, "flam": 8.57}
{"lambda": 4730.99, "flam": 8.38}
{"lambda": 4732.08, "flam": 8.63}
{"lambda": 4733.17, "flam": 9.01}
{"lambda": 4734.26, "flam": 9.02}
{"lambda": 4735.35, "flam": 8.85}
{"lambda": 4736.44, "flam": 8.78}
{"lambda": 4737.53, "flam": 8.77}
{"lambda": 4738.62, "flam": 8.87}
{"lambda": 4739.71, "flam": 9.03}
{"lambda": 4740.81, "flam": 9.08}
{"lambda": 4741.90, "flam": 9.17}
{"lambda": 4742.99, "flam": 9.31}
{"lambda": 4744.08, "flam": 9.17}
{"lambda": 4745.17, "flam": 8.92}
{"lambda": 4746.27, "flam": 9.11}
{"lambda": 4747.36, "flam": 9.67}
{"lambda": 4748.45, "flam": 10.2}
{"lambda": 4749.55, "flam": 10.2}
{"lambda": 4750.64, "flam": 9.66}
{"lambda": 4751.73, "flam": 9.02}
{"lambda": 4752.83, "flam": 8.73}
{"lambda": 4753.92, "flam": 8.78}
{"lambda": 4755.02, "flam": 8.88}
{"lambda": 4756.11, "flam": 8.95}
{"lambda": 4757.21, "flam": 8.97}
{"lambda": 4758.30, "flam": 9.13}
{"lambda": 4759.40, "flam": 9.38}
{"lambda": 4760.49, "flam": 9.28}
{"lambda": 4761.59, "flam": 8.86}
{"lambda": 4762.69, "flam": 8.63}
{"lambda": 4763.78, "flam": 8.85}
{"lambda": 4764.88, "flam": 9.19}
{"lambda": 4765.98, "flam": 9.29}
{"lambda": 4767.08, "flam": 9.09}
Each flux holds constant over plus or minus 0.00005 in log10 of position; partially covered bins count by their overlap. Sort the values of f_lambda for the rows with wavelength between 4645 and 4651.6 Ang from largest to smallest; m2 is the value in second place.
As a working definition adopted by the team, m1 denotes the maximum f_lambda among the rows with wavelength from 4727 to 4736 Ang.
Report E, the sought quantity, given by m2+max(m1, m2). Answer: 19.5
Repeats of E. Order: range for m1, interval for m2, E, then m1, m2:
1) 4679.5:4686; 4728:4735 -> 18.0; 8.69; 9.02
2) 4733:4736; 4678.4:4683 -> 17.7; 9.02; 8.65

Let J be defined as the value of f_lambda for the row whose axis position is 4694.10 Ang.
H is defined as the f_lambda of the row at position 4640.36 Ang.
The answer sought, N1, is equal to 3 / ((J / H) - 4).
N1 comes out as -1.069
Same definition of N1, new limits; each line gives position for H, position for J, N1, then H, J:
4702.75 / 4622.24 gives -1.008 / 9.17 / 9.4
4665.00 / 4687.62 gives -0.964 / 9.05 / 8.04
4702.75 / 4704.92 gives -1.001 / 9.17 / 9.19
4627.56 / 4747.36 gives -1.015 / 9.25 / 9.67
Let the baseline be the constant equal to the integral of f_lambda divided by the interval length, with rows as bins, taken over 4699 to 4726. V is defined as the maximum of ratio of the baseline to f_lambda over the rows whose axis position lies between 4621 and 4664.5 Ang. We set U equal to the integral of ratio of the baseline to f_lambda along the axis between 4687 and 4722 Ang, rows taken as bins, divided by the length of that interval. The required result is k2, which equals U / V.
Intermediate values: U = 1.00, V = 1.07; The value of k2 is 0.94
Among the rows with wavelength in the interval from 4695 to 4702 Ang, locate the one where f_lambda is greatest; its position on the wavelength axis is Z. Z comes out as 4695.18 Ang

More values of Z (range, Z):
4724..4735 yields 4726.64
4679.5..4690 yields 4689.78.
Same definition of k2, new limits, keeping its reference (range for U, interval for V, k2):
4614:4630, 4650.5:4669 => 0.96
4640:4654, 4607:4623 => 0.99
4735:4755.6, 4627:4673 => 0.91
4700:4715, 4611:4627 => 1.03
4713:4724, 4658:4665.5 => 0.98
